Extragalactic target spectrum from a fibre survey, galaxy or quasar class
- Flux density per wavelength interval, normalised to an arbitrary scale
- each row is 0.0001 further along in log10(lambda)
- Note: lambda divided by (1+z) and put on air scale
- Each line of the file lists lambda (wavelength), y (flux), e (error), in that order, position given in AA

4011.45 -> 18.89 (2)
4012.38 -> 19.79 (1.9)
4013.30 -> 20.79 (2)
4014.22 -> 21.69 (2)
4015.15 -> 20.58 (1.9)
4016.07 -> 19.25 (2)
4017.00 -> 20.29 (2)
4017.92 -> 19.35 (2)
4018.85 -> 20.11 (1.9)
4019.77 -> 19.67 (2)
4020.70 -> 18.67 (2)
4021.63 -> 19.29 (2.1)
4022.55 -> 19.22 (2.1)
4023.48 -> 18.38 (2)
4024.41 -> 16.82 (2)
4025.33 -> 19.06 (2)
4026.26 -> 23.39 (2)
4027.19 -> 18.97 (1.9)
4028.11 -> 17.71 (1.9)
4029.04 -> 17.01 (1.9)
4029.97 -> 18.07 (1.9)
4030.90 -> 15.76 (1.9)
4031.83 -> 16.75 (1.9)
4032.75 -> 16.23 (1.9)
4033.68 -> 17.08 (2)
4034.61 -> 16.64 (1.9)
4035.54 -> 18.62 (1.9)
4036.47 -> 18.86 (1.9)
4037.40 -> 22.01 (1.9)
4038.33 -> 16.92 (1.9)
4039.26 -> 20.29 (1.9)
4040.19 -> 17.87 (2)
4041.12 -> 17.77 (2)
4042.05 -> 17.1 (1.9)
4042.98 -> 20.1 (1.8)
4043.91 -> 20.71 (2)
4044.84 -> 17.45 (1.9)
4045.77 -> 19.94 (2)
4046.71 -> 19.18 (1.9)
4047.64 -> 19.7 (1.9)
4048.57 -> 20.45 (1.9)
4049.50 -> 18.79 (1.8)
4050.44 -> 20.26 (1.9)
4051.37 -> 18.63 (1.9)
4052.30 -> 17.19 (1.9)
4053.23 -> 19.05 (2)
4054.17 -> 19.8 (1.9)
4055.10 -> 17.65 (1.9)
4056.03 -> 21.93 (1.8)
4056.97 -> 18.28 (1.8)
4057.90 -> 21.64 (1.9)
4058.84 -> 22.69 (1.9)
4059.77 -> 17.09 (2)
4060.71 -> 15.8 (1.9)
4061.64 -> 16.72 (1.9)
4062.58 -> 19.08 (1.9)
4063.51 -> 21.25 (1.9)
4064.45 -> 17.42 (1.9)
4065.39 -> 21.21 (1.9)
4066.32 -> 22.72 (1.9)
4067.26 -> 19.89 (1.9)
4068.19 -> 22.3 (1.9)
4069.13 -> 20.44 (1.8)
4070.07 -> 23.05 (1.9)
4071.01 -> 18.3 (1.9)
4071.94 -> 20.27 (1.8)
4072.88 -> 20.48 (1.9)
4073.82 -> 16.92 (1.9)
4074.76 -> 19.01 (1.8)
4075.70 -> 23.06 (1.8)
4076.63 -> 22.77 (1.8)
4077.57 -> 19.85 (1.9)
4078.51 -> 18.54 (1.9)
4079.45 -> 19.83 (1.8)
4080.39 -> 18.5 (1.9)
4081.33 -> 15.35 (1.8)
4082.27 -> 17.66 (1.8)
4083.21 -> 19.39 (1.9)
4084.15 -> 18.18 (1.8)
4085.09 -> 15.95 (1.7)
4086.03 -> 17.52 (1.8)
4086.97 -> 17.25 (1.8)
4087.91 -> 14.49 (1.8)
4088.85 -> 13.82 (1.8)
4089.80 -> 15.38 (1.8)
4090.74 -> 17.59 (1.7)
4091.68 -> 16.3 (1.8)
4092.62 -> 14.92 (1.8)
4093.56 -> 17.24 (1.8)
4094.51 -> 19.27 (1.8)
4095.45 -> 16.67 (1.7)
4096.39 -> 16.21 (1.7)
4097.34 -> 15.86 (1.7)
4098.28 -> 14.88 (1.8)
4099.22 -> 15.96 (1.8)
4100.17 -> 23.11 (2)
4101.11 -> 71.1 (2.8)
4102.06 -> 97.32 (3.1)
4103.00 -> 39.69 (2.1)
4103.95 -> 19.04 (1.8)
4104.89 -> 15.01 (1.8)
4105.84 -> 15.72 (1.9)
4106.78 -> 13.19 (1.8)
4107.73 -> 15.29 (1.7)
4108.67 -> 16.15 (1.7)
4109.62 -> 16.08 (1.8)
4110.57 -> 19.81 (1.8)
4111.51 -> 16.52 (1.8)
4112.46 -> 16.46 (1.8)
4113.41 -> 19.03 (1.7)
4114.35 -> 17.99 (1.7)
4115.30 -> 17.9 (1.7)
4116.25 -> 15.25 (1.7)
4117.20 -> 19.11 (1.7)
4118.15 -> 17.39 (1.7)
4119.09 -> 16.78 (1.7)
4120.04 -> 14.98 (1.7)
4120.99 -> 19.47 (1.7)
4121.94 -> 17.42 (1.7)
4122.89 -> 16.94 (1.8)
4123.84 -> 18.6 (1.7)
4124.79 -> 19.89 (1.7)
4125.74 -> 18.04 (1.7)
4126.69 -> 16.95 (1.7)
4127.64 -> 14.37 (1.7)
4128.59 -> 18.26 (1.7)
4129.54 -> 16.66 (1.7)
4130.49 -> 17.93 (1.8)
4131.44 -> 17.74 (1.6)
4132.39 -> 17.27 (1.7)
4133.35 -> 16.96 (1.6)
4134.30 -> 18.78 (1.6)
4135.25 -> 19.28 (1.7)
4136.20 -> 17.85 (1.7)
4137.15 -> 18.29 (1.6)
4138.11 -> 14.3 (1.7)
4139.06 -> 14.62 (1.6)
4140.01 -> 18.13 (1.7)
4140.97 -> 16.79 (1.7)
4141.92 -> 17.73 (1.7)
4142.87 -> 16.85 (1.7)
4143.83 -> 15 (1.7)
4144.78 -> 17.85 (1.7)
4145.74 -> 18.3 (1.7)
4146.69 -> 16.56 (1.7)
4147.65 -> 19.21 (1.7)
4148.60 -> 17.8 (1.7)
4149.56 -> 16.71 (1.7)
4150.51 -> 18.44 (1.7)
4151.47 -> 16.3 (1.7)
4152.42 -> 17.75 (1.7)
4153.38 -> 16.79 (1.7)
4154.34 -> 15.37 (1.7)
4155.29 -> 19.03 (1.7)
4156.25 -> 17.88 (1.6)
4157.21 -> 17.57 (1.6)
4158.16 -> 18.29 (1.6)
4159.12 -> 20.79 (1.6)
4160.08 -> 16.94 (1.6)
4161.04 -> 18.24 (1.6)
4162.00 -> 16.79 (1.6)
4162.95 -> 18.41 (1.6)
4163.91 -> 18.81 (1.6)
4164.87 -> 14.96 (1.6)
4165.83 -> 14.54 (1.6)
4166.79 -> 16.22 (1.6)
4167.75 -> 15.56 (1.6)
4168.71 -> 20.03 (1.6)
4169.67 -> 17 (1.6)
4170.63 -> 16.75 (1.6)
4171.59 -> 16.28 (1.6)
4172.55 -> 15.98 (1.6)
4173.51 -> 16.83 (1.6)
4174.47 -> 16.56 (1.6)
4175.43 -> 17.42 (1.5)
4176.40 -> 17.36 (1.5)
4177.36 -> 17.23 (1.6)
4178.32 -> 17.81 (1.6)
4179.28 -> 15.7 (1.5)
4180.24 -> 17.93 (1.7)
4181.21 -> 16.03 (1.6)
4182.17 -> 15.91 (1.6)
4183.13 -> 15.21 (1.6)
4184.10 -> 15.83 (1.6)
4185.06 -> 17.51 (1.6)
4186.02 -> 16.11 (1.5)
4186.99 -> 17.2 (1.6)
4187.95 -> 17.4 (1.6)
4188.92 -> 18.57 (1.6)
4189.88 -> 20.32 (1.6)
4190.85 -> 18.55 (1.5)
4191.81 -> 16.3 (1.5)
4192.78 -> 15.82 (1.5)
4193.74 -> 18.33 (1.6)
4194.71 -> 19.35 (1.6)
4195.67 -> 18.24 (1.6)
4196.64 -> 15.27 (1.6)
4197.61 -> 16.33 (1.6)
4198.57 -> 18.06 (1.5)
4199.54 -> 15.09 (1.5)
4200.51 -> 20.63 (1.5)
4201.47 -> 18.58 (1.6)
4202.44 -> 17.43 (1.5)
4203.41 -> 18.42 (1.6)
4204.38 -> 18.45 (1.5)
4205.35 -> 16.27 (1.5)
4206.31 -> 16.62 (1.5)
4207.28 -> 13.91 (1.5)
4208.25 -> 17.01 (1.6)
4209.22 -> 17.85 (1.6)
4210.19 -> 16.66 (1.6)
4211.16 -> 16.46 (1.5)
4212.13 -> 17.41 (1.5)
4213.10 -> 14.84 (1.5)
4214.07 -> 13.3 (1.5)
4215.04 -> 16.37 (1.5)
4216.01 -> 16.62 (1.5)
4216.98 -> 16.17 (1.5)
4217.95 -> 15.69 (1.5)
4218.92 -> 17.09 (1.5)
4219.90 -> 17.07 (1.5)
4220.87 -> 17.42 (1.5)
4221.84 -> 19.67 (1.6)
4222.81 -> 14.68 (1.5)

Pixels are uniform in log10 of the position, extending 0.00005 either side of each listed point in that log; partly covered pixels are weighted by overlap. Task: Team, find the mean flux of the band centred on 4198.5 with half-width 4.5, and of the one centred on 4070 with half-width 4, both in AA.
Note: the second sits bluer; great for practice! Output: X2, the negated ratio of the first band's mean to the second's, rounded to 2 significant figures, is -0.86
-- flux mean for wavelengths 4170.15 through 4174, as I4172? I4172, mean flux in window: 16.5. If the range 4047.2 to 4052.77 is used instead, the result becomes 19.2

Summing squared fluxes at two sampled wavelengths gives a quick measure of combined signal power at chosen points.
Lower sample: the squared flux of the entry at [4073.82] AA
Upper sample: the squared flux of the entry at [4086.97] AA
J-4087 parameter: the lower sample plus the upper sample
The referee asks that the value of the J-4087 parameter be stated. 584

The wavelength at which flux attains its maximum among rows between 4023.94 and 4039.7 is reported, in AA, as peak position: 4026.26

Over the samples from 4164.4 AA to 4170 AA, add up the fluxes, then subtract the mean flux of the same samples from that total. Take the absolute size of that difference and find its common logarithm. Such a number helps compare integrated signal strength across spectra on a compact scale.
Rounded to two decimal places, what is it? 1.91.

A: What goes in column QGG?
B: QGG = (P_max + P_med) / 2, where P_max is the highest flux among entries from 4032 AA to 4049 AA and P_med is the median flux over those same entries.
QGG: 20.4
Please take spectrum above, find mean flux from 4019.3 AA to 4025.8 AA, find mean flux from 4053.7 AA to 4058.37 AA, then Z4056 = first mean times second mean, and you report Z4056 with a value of 372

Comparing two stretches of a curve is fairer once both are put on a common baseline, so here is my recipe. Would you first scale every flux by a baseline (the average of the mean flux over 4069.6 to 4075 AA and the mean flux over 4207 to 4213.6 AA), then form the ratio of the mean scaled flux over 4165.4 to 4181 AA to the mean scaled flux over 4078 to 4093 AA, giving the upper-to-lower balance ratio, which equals 0.99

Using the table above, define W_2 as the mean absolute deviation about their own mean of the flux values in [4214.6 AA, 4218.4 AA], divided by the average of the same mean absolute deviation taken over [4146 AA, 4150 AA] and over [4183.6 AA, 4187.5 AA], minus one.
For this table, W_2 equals -0.65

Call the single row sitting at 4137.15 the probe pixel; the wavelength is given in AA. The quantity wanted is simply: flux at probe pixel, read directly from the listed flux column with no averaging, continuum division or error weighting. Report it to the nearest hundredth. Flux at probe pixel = 18.29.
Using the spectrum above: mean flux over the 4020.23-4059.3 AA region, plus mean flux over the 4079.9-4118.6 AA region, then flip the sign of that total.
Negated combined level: -39.6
